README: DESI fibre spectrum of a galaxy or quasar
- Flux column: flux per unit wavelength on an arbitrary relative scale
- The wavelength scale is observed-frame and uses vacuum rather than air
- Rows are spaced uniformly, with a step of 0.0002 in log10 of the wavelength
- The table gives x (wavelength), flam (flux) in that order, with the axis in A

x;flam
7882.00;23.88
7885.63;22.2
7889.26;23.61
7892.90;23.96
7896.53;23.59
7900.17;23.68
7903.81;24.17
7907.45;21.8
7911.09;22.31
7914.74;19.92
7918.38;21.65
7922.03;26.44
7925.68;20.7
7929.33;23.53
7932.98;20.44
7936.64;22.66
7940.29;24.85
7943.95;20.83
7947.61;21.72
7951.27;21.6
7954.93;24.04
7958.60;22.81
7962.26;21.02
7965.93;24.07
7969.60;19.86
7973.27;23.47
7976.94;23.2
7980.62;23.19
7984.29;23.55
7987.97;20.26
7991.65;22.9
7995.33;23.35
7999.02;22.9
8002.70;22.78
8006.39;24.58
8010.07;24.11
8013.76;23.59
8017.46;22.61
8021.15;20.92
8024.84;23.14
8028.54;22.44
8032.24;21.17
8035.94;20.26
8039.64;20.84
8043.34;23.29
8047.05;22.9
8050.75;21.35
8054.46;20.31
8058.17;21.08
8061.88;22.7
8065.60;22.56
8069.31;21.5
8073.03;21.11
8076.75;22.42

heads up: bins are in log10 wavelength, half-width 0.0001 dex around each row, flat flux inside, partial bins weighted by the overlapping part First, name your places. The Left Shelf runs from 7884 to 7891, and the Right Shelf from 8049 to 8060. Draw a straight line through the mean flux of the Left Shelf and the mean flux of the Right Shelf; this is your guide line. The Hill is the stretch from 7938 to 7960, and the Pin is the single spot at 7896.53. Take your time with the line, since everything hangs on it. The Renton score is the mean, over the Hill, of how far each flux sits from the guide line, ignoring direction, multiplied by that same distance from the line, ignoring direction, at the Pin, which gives 1.0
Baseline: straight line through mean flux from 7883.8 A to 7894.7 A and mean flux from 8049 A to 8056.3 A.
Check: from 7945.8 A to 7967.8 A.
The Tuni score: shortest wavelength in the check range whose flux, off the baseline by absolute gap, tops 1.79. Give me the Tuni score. 7965.93 A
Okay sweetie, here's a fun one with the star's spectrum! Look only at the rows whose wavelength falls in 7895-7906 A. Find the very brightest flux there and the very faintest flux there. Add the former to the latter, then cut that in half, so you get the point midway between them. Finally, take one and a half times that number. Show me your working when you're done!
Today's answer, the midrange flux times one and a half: 35.8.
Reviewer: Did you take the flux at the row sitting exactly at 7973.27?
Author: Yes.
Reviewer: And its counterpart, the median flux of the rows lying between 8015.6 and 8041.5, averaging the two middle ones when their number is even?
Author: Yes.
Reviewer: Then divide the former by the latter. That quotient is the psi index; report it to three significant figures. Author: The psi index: 1.11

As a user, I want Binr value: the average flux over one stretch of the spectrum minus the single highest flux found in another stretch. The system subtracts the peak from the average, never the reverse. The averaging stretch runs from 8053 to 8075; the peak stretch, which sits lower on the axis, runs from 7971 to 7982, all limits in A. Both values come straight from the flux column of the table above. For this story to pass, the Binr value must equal -1.9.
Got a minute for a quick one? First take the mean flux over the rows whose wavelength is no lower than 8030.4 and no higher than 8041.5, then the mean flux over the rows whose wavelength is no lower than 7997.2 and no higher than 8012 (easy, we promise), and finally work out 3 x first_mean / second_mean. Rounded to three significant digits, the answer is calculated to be 2.64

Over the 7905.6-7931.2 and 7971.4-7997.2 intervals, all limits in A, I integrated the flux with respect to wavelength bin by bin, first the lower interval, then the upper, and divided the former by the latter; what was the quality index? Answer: 0.97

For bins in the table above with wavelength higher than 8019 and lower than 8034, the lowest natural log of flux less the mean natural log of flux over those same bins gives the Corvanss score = -0.05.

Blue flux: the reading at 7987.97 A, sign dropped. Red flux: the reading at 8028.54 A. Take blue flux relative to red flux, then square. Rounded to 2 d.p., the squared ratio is 0.82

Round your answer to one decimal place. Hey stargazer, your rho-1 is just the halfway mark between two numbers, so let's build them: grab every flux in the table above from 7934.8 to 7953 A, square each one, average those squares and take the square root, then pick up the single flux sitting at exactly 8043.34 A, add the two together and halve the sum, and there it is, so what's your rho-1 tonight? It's 22.8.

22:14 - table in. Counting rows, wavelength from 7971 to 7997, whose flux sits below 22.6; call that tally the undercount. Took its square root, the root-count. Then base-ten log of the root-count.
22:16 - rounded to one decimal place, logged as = 0.0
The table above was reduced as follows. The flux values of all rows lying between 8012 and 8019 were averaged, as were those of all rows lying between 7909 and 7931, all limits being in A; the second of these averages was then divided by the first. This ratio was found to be 0.97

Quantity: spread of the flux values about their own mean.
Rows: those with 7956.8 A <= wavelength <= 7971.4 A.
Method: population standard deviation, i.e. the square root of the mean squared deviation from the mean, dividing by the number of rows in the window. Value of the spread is 1.62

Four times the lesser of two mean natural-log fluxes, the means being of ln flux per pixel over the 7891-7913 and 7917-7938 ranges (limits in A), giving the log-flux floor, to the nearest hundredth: 12.45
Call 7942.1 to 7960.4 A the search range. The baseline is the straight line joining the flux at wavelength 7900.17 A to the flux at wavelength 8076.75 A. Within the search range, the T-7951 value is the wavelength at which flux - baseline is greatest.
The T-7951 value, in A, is 7954.93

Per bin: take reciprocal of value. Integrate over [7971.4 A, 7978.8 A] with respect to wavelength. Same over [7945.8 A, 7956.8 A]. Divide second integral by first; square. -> 2.4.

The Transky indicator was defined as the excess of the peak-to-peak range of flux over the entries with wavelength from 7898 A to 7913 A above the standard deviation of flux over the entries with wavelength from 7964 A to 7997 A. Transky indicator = 1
